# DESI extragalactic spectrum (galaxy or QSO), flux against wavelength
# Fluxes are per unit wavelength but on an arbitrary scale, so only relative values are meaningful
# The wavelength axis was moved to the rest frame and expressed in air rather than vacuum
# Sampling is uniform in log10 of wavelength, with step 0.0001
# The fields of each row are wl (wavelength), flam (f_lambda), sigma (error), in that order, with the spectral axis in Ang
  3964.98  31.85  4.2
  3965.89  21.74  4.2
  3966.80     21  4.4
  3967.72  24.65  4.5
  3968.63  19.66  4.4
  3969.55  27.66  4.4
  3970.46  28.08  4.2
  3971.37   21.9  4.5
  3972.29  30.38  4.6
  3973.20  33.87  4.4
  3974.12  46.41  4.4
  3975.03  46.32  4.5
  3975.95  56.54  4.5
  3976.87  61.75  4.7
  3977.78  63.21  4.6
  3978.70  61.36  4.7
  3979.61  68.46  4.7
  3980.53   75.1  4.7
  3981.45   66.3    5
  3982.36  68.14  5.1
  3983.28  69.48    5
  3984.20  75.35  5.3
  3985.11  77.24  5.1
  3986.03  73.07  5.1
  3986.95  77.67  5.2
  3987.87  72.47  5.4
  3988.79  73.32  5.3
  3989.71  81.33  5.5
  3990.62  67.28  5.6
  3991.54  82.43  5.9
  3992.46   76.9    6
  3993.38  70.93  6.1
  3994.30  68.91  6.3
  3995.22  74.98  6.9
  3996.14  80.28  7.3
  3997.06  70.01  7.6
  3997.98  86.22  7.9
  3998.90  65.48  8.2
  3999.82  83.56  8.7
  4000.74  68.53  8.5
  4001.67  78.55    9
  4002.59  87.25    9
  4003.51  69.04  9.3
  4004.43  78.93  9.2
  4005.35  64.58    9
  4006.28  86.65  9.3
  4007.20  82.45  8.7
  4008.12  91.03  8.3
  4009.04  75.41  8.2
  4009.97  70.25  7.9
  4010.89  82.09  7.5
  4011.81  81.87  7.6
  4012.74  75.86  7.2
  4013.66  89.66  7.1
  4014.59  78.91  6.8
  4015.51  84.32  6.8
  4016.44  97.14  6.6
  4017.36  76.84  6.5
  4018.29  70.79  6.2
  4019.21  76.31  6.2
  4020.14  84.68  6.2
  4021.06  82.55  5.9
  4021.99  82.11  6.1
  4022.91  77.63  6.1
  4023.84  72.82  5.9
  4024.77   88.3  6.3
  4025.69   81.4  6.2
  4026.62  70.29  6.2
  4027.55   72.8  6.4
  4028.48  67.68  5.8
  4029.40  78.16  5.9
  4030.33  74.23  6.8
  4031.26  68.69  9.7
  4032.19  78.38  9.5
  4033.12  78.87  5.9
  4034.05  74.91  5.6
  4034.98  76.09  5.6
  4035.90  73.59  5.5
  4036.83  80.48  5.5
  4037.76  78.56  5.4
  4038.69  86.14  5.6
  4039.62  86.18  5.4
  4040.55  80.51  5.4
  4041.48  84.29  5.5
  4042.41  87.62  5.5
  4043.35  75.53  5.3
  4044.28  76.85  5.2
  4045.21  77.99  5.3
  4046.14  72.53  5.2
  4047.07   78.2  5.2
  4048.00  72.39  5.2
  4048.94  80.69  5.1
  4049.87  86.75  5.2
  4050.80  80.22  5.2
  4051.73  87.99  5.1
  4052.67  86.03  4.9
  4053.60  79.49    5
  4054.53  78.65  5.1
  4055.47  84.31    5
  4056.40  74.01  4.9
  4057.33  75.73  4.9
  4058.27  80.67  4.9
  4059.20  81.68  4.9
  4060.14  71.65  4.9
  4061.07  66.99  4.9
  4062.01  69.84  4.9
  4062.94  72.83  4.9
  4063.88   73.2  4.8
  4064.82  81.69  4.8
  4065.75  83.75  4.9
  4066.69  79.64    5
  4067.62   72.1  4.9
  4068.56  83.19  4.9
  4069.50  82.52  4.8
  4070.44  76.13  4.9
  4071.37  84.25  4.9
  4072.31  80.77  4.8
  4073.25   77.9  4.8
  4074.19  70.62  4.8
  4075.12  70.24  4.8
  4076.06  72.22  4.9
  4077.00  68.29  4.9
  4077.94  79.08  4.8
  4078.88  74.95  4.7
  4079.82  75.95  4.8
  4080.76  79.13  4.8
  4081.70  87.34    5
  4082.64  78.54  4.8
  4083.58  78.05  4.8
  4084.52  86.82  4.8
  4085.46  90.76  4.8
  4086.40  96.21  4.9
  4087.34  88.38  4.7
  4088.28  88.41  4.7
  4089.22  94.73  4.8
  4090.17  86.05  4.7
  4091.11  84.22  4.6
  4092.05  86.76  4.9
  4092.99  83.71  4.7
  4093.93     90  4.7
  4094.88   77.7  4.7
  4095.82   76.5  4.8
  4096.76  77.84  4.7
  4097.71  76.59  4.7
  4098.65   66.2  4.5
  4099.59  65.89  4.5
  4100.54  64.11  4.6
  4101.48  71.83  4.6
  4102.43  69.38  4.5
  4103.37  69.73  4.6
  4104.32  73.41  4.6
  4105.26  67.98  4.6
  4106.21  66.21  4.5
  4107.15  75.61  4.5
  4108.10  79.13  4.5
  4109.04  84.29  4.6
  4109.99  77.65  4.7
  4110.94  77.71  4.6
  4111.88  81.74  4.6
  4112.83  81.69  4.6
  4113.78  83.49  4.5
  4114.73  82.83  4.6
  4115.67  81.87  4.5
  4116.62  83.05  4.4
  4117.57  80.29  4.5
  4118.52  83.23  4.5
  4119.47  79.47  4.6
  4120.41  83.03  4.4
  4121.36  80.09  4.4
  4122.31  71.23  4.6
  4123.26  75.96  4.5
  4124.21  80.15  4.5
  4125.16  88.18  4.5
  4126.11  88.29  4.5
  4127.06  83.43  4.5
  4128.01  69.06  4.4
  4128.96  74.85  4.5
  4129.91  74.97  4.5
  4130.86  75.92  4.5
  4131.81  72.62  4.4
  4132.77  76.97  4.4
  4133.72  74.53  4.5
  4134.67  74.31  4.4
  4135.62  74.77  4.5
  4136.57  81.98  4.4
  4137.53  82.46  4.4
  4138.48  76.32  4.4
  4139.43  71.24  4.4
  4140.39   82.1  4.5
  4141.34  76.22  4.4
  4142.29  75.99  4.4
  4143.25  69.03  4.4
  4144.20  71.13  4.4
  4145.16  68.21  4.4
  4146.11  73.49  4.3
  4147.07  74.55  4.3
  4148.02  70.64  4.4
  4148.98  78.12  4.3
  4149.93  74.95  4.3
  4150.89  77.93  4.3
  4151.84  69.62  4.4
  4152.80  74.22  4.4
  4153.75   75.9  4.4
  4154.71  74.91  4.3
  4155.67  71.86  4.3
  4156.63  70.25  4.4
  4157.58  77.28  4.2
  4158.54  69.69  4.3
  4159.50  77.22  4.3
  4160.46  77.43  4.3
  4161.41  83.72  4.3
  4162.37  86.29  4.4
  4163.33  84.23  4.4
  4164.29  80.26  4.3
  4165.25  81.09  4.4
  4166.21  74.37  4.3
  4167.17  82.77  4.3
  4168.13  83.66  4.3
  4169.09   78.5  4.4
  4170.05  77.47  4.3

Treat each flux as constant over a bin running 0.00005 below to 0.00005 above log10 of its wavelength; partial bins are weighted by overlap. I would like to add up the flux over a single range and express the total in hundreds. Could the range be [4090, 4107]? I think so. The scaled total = 13.5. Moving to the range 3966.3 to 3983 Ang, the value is 8.2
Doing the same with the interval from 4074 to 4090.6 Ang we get 14.7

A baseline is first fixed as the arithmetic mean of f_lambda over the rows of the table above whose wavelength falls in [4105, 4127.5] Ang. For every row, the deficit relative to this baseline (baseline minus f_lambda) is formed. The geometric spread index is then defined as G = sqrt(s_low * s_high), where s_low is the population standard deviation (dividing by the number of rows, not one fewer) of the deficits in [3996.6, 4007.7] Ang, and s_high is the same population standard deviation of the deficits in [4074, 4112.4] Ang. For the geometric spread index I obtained 8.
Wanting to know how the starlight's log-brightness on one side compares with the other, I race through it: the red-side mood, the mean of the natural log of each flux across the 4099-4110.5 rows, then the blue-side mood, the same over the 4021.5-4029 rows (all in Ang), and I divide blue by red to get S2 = 1.01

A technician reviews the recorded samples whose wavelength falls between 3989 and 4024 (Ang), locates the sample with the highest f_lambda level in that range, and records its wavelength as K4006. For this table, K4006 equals 4016.44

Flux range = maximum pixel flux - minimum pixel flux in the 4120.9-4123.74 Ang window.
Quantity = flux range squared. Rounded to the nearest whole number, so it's 78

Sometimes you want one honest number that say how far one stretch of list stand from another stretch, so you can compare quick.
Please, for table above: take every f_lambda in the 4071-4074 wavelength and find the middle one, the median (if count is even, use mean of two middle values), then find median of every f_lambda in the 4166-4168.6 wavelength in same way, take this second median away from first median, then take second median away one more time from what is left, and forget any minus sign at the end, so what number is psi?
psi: 85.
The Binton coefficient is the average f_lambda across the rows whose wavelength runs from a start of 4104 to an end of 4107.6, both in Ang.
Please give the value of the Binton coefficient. 71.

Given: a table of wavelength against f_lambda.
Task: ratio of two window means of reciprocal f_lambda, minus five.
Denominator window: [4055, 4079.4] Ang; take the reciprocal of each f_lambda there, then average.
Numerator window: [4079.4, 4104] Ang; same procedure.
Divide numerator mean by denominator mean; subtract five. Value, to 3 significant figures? -4.04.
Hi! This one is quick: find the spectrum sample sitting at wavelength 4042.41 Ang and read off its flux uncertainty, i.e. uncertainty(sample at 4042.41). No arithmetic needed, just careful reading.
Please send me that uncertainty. 5.5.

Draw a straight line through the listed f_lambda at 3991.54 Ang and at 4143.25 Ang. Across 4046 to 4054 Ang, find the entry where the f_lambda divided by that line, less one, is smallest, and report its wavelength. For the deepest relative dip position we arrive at 4046.14 Ang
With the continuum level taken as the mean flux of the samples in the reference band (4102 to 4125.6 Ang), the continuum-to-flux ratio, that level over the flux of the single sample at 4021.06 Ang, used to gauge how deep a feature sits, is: 0.95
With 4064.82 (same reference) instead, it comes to 0.96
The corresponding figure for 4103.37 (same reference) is 1.12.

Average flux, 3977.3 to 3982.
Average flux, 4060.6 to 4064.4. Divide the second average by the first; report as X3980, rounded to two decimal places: 1.06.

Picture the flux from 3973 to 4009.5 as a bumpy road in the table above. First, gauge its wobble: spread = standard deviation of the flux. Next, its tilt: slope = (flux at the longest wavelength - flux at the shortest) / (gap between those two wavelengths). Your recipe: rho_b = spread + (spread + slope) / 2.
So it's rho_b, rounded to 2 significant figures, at 18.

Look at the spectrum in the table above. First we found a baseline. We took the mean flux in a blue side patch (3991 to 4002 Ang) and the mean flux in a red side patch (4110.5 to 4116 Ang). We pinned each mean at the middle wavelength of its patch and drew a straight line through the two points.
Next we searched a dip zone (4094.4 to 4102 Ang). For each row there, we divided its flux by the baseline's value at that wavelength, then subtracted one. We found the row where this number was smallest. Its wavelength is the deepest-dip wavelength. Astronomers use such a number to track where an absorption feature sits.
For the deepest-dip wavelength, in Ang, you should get 4100.54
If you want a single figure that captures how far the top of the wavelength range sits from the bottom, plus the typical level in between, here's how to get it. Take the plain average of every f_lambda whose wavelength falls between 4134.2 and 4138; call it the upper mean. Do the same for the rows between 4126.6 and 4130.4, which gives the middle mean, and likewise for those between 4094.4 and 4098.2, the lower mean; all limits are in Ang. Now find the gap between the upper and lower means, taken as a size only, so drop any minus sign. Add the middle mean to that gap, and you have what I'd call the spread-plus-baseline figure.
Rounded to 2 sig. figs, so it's 77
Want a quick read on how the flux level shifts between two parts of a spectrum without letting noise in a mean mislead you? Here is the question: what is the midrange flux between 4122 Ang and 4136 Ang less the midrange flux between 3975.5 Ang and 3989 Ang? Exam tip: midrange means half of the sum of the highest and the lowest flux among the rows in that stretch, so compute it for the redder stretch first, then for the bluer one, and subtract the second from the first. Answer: 12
